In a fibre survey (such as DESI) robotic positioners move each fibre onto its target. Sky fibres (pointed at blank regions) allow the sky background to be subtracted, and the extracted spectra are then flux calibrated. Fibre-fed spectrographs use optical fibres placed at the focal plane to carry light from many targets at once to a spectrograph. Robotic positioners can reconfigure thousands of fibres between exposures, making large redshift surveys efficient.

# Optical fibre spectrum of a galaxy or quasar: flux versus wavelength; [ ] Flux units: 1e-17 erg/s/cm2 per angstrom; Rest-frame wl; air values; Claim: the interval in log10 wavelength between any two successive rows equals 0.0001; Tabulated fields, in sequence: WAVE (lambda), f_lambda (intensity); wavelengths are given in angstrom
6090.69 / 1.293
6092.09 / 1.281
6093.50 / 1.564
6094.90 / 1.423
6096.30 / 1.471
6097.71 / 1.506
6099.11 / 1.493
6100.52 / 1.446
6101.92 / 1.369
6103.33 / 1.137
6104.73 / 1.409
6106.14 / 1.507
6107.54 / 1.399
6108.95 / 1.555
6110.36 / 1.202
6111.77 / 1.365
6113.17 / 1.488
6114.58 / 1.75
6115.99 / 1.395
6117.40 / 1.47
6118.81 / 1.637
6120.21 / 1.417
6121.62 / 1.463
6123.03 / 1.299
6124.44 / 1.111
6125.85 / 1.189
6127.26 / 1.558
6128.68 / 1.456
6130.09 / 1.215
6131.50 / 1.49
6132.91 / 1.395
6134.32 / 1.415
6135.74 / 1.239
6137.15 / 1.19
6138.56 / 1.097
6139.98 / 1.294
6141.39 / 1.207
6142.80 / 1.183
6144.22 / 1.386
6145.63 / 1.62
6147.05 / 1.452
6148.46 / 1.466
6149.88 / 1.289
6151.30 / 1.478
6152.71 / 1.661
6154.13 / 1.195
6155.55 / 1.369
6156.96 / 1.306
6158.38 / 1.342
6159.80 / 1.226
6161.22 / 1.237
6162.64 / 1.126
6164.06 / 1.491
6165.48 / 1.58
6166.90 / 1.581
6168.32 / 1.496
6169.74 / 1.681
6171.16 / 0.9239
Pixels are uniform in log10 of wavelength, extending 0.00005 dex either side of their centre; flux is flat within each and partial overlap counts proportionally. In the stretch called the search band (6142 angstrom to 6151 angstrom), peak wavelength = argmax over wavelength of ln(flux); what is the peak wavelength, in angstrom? 6145.63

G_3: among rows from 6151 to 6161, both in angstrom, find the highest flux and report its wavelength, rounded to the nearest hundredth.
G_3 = 6152.71 angstrom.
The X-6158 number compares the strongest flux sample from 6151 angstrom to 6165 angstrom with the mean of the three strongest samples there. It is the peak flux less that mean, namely 0.12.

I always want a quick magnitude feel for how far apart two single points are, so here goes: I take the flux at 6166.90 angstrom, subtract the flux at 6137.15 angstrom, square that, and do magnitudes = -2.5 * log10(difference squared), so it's 2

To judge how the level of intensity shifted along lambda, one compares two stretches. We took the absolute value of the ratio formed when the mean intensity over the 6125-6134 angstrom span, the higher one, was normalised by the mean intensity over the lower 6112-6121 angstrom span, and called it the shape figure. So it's 0.91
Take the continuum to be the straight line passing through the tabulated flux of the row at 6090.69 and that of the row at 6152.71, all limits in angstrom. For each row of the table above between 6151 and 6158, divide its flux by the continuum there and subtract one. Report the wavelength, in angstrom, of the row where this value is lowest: 6154.13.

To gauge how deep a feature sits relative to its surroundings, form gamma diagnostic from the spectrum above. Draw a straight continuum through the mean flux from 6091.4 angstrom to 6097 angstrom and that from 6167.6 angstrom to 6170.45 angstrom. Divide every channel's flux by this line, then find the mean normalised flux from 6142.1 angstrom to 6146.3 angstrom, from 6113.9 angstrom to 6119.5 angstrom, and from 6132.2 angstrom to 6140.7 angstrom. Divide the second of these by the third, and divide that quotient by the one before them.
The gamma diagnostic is 1.39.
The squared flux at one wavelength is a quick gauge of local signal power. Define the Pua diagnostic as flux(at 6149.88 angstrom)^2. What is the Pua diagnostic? 1.66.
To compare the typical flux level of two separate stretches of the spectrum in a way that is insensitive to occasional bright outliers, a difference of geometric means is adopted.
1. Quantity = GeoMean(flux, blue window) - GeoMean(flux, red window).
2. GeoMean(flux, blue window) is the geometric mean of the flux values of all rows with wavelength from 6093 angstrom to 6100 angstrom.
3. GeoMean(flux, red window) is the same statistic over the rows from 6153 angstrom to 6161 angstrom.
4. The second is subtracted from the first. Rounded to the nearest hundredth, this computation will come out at 0.20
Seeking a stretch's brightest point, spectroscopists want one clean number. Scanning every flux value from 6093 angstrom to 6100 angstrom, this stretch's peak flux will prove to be 1.564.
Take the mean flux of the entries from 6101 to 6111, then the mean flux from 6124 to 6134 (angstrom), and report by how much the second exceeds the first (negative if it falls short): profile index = -0.02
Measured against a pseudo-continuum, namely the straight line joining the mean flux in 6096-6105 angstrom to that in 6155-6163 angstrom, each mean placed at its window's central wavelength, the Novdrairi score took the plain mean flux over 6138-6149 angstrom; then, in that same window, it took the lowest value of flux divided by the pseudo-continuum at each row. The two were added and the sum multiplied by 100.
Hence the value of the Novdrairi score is 217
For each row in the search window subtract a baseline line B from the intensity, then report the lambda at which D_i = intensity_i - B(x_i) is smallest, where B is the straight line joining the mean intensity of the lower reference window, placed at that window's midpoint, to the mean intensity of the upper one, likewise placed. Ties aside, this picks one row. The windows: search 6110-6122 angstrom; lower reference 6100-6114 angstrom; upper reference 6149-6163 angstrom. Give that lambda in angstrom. 6110.36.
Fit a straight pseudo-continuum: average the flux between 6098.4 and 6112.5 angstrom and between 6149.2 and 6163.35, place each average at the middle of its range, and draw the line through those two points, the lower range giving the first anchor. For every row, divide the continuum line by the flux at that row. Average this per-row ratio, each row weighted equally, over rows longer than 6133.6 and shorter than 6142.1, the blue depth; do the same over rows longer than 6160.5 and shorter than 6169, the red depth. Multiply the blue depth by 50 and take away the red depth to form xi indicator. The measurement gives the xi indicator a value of 53.7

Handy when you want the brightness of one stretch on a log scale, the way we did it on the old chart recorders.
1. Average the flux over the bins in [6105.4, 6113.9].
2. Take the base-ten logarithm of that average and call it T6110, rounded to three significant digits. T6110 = 0.152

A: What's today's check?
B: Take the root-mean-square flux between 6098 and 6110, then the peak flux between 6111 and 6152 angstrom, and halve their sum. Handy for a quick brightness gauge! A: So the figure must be 1.58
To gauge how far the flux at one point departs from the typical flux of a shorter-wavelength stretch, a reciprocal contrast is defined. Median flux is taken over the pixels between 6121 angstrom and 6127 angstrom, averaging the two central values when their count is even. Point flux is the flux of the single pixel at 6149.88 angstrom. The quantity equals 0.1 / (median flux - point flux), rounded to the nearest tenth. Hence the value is -2.2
